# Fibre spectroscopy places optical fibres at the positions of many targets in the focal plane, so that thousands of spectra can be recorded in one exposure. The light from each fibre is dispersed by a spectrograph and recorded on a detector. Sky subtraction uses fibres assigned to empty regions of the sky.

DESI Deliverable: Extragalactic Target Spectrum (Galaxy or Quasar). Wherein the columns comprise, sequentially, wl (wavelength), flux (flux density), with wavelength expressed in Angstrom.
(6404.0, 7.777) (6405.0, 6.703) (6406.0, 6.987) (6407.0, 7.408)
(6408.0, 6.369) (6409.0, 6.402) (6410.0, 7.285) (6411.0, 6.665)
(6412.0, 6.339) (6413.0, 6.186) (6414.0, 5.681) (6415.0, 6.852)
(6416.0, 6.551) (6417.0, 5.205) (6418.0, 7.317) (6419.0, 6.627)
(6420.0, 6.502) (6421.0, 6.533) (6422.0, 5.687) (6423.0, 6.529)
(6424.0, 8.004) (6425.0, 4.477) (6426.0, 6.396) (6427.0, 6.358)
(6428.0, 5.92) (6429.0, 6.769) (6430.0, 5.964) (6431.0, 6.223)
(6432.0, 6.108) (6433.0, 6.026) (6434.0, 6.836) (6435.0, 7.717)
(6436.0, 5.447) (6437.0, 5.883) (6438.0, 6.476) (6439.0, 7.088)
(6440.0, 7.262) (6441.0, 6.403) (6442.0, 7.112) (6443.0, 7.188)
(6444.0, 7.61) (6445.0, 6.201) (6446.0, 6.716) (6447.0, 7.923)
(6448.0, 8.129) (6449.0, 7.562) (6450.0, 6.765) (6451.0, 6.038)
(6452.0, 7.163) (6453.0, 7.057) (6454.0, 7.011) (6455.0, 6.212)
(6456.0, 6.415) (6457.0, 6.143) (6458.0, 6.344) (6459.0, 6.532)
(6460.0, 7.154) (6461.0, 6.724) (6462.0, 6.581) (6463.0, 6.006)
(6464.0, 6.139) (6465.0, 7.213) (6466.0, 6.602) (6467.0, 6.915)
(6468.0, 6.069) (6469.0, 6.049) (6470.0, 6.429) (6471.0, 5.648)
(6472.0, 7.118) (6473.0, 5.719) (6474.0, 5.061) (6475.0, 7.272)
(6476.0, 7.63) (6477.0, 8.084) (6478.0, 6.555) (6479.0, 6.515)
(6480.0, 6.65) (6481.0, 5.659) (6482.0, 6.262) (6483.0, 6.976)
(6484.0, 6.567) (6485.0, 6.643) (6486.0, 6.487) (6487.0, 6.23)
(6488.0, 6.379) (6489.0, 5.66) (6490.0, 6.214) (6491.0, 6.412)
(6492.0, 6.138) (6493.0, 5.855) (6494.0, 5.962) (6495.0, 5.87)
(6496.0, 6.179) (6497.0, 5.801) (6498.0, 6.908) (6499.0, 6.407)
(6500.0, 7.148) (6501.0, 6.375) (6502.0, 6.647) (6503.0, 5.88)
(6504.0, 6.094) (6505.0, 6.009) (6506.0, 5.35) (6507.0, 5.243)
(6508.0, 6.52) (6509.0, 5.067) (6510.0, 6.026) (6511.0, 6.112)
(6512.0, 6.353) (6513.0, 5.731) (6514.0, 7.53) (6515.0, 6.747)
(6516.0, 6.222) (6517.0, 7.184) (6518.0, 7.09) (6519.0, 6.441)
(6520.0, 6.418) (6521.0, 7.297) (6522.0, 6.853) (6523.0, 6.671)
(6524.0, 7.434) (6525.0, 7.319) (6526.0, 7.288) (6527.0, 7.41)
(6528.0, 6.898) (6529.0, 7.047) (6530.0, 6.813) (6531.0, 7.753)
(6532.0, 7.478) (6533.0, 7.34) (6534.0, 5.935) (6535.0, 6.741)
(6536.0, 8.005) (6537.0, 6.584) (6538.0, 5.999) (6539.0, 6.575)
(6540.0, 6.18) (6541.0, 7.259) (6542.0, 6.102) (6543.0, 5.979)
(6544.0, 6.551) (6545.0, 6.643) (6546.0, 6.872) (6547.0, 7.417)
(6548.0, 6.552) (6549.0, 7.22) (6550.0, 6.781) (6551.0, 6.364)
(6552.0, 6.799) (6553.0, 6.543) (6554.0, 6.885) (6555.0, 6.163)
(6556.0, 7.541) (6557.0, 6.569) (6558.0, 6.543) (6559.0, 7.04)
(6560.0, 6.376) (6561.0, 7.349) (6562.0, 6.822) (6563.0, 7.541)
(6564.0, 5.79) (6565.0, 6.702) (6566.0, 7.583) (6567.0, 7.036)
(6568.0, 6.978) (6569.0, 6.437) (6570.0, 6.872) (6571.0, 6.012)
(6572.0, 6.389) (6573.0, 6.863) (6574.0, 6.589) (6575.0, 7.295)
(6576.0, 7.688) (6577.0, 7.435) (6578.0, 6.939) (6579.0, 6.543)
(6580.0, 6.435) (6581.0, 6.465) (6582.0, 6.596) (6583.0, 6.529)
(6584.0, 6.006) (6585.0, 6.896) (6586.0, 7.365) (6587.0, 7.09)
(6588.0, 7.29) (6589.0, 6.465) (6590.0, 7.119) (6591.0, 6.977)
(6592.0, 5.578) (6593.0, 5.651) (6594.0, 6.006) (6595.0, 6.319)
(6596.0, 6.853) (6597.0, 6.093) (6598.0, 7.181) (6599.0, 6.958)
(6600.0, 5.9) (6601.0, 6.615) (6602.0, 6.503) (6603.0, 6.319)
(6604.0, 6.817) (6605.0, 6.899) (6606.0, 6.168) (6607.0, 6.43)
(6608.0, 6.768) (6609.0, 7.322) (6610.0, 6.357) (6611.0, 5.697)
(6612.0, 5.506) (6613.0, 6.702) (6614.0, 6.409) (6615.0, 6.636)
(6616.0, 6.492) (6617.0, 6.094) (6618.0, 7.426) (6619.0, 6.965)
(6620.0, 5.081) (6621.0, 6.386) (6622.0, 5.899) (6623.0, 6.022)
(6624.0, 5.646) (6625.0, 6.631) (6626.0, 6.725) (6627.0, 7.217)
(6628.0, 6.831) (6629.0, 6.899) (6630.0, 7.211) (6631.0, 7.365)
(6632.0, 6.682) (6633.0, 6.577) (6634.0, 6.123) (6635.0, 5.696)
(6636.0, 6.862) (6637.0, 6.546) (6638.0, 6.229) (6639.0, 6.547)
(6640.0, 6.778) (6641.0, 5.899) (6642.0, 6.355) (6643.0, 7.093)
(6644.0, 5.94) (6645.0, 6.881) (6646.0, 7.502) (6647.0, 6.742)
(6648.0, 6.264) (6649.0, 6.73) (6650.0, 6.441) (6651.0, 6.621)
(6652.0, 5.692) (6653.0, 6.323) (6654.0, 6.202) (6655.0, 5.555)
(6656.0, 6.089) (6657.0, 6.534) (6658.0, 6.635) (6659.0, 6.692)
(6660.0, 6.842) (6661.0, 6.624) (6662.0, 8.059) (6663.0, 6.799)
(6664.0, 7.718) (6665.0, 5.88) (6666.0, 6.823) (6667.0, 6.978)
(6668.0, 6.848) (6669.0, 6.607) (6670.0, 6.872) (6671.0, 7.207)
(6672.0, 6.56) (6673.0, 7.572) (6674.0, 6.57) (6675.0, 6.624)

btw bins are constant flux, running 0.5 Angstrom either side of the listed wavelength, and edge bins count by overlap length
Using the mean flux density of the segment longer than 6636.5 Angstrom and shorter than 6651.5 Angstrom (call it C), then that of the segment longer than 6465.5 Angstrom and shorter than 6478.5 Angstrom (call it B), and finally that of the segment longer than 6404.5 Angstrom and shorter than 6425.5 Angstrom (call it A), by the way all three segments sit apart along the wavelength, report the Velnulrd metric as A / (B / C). 6.5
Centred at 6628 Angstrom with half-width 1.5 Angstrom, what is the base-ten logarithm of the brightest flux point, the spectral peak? 0.86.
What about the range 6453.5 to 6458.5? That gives 0.85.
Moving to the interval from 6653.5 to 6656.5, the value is 0.79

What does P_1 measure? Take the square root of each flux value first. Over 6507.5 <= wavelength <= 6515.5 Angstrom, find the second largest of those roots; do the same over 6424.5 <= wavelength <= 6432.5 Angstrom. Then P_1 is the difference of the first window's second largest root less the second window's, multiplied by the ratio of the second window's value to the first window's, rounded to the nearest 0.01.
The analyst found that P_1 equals 0.07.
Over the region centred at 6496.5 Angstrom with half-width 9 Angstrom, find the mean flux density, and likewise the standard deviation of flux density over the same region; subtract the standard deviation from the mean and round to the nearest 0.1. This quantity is 5.8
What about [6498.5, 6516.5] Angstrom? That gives 5.6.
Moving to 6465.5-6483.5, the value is 5.8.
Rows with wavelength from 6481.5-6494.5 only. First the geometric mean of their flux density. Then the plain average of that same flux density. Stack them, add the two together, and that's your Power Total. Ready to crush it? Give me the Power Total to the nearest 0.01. 12.57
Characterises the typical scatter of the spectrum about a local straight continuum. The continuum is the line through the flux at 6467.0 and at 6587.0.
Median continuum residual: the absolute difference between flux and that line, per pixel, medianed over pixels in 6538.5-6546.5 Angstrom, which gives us 0.46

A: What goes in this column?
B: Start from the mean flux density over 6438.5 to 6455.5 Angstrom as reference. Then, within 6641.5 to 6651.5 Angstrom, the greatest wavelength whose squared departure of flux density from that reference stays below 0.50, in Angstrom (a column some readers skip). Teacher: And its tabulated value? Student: 6651.0 Angstrom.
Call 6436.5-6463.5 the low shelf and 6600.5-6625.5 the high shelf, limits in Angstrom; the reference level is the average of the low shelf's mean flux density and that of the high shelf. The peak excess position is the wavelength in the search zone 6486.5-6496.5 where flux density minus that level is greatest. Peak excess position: 6491.0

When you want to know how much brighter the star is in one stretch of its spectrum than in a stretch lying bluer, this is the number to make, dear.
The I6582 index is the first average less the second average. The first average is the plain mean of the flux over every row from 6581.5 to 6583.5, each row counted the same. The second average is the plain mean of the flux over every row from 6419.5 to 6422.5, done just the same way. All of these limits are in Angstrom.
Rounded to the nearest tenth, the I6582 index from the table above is 0.3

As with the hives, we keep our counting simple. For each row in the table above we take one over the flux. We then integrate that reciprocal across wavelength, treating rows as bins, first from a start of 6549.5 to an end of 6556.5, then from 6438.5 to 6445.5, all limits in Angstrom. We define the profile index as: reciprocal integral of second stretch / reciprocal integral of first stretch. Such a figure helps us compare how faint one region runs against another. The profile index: 0.96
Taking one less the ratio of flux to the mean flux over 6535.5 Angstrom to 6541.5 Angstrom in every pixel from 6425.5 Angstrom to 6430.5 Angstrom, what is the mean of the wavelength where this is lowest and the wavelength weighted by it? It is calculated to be 6428.6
